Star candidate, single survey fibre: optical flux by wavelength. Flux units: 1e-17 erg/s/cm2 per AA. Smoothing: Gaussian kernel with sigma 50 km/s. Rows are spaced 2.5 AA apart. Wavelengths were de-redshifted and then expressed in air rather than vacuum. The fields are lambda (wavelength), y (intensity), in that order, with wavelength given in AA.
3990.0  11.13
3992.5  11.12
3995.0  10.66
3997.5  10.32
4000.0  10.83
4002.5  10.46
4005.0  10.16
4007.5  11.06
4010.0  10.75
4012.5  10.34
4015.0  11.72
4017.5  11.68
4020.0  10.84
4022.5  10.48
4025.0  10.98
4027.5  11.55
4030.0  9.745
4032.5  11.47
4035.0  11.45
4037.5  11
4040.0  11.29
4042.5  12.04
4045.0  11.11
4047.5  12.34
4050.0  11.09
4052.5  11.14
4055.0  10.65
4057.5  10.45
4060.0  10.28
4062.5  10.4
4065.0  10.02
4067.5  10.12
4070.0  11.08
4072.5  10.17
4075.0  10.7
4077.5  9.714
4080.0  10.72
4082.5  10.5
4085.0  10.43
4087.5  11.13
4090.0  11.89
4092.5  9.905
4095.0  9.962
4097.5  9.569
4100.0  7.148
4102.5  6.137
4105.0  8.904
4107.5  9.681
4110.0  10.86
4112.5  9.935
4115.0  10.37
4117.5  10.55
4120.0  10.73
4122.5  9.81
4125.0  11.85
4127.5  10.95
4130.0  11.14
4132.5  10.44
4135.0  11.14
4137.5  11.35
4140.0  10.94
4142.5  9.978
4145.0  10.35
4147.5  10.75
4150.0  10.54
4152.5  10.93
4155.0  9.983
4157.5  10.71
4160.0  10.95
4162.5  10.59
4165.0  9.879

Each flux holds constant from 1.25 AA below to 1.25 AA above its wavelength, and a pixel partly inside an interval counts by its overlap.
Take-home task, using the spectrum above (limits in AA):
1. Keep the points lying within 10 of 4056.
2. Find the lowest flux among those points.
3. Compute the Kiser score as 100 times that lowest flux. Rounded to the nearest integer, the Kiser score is 1002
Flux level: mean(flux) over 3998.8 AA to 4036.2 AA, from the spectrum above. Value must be 10.9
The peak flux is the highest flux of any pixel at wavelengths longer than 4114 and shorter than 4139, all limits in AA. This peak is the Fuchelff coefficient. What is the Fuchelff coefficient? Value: 11.85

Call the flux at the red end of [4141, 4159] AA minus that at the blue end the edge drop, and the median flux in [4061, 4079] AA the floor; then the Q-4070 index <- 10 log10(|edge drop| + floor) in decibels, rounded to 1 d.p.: 10.4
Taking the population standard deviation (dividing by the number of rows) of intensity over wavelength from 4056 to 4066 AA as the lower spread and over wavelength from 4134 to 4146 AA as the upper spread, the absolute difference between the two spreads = 0.34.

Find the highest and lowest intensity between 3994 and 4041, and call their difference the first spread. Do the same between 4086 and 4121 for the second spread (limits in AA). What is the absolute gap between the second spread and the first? 3.8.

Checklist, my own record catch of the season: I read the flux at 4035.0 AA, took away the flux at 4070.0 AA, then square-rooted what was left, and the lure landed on 0.61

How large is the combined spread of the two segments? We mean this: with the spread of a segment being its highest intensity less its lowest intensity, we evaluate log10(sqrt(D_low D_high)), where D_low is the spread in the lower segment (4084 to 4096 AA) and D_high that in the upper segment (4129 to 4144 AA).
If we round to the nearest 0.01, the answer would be 0.22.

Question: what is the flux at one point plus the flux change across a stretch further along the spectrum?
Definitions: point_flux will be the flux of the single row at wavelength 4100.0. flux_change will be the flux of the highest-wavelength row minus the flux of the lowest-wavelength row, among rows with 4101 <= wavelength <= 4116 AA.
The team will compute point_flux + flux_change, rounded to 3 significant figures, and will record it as 11.4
